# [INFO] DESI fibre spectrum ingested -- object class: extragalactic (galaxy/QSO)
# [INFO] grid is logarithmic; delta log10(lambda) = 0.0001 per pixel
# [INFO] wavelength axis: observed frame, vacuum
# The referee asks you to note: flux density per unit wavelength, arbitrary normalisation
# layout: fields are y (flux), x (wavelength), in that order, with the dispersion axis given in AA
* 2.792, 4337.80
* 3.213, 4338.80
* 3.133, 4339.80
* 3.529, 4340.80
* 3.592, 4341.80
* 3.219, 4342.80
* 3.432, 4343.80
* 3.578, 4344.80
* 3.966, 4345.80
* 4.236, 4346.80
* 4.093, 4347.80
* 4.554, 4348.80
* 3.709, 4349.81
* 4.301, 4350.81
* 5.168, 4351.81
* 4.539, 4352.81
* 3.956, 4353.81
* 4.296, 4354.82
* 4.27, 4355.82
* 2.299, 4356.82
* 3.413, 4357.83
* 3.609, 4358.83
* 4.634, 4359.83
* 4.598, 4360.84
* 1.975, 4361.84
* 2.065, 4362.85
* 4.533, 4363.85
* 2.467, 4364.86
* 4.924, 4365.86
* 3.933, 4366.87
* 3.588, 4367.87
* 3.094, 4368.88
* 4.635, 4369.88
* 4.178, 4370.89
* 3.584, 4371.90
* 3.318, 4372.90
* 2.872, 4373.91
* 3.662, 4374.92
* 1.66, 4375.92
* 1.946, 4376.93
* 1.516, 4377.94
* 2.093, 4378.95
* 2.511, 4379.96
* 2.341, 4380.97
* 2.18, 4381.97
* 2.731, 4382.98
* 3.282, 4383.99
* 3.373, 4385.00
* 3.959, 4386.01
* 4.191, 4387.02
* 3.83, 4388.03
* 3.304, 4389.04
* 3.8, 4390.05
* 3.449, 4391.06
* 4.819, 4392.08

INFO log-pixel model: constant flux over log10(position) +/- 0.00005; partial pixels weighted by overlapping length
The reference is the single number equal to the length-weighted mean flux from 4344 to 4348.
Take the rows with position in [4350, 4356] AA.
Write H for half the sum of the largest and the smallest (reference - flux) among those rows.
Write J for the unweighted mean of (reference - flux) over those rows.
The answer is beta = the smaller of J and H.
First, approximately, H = -0.6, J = -0.5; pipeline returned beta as -0.64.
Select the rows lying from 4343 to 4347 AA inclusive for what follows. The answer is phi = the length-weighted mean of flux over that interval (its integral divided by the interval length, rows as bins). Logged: 3.7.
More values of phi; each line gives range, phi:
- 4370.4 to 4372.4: 3.9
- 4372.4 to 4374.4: 3.1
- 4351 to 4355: 4.5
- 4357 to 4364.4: 3.5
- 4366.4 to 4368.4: 3.8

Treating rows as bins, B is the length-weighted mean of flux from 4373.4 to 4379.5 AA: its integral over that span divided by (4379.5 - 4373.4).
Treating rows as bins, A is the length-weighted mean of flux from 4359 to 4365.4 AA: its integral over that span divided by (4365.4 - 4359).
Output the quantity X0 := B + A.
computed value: 5.7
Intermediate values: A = 3.40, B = 2.29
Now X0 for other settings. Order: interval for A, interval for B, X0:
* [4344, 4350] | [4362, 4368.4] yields 7.5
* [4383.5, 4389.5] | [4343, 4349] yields 7.6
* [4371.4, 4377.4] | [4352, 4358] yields 6.7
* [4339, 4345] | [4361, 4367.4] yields 6.8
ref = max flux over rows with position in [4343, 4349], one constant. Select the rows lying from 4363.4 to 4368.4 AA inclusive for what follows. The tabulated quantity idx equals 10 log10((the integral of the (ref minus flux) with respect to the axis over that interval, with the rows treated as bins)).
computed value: 5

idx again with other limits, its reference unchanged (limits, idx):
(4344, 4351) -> 6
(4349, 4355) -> 1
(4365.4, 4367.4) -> -5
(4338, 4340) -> 5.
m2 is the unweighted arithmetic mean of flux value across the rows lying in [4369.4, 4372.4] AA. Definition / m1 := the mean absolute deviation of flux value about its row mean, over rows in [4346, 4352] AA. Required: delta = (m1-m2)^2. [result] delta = 14.3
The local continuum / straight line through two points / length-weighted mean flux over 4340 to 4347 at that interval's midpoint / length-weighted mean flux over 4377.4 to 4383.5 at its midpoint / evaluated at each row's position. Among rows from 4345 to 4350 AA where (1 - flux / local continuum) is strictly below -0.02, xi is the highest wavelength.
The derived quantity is 4349.81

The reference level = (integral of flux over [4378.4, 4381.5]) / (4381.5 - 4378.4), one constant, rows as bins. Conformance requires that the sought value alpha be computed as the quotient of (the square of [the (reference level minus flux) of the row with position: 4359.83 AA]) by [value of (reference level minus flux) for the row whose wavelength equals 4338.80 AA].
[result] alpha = -6.0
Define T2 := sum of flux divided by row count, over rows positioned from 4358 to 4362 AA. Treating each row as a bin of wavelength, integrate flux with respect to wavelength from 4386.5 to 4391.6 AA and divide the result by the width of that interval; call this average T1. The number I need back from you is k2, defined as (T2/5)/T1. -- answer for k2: 0.20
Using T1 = 3.72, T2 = 3.70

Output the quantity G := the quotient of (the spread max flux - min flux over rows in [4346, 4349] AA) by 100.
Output 0.0046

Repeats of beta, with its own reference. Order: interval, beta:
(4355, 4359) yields 0.52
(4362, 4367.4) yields 0.34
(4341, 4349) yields 0.03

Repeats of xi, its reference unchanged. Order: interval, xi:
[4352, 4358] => 4357.83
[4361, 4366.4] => 4365.86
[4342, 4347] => 4346.80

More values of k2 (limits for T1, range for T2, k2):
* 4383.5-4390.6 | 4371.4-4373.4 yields 0.19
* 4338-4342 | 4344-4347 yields 0.24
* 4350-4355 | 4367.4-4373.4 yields 0.17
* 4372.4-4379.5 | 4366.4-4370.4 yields 0.31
